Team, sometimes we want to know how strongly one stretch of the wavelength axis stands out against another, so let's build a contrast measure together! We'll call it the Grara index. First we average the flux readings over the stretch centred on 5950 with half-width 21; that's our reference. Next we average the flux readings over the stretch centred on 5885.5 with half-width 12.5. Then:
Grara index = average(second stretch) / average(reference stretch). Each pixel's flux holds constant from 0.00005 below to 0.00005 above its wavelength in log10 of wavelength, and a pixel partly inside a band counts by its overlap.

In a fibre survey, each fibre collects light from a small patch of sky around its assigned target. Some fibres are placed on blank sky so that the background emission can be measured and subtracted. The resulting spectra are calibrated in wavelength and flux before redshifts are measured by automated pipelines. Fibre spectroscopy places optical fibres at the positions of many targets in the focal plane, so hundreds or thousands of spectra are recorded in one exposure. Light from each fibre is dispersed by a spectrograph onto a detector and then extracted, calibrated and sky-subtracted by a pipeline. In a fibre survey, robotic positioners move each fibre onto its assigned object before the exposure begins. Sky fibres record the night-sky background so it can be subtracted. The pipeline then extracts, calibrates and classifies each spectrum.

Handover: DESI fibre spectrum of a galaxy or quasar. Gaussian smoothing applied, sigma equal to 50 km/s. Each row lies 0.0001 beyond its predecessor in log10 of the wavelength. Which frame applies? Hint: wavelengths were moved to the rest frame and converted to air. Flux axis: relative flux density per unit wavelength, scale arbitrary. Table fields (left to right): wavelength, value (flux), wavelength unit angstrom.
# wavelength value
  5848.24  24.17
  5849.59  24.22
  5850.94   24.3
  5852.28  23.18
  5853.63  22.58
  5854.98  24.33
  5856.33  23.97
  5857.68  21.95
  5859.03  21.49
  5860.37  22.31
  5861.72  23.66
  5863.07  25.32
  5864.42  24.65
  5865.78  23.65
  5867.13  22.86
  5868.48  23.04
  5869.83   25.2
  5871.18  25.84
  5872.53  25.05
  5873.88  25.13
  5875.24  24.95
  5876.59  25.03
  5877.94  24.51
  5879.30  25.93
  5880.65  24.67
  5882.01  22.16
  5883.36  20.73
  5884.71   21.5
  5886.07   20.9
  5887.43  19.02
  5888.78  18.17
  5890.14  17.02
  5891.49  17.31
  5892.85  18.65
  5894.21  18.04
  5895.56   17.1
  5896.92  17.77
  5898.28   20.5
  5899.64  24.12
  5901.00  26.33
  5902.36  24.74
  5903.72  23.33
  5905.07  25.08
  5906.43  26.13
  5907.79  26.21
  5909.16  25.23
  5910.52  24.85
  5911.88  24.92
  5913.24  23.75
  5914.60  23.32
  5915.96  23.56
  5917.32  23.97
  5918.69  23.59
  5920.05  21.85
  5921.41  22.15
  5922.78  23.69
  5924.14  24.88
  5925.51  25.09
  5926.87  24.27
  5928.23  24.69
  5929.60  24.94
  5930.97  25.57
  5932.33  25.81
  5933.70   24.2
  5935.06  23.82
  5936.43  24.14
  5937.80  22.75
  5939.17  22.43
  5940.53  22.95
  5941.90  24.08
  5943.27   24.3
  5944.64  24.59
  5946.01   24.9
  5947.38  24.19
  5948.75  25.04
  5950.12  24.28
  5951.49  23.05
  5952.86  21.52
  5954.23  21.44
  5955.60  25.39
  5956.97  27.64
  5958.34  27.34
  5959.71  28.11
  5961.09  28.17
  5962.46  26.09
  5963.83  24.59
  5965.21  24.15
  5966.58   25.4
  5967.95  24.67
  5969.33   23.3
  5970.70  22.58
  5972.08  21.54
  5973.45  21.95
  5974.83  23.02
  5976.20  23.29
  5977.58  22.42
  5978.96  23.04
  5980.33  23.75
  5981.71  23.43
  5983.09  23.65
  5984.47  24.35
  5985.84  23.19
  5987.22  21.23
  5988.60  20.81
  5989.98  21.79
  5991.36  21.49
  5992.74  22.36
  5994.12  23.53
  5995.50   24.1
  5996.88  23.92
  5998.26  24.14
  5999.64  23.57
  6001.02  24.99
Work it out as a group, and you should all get 0.86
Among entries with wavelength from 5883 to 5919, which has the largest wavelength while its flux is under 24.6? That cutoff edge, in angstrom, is 5918.69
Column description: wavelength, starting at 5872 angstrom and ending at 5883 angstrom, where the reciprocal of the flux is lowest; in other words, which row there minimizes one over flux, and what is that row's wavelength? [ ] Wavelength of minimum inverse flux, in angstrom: 5879.30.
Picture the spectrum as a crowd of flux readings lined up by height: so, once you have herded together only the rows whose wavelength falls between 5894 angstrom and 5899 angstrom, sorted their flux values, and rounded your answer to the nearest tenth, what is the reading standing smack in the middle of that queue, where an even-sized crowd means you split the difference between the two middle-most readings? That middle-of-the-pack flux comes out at 17.9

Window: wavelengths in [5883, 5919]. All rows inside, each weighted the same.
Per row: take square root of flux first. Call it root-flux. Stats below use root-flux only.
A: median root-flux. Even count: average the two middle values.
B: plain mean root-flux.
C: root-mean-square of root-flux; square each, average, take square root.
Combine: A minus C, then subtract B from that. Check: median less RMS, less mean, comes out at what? -4.55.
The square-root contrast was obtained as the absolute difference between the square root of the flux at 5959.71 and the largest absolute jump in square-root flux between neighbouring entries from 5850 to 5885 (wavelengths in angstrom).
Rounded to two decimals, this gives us 5.04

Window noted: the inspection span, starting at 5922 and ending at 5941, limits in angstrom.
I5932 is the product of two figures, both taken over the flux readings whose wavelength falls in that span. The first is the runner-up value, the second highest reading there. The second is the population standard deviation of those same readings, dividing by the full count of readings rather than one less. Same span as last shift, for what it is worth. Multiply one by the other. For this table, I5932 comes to 25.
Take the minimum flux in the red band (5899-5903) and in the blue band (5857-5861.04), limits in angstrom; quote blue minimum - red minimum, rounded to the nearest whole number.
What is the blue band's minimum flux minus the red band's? -3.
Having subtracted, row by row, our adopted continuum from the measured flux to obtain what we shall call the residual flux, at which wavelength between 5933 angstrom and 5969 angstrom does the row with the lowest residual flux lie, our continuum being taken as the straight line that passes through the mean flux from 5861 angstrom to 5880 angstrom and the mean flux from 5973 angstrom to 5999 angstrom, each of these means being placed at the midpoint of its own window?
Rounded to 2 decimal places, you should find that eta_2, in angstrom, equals 5954.23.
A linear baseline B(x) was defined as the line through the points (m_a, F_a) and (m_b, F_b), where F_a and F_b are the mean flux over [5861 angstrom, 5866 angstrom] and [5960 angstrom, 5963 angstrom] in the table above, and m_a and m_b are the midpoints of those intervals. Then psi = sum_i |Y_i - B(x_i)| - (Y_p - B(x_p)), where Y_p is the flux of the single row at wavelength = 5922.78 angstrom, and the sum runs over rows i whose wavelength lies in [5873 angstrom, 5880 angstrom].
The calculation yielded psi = 4.9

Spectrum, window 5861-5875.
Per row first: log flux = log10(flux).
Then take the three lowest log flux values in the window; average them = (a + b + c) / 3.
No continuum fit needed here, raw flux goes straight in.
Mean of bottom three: 1.37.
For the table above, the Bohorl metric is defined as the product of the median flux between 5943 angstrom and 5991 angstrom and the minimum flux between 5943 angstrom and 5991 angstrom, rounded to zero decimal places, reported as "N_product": 494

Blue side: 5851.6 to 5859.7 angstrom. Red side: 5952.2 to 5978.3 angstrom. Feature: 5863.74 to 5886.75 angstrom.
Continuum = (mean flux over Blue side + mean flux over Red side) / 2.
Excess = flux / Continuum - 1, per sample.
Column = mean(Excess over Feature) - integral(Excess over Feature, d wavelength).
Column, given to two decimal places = -0.22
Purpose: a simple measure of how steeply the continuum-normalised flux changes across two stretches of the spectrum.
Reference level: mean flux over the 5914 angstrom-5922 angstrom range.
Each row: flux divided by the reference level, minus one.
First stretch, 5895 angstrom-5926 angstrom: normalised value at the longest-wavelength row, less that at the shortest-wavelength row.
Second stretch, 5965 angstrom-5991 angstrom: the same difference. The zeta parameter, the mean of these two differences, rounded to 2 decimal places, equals 0.12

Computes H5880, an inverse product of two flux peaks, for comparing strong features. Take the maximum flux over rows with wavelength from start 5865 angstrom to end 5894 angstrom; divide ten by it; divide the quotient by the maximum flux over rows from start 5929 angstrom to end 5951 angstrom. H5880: 0.0149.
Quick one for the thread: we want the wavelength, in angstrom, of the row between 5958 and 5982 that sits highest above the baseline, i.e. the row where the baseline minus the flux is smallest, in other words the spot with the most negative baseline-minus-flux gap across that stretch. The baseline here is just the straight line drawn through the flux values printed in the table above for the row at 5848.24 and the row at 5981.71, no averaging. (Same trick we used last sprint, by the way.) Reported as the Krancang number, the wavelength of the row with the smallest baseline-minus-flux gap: 5961.09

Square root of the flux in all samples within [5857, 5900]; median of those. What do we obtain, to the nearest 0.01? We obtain 4.75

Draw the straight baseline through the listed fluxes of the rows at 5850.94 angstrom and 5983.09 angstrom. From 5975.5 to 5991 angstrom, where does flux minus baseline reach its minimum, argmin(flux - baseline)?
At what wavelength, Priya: 5988.60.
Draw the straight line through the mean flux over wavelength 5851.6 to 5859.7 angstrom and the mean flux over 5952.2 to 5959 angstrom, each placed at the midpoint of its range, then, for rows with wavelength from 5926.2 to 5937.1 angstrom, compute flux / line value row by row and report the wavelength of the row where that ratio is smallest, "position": 5935.06 angstrom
